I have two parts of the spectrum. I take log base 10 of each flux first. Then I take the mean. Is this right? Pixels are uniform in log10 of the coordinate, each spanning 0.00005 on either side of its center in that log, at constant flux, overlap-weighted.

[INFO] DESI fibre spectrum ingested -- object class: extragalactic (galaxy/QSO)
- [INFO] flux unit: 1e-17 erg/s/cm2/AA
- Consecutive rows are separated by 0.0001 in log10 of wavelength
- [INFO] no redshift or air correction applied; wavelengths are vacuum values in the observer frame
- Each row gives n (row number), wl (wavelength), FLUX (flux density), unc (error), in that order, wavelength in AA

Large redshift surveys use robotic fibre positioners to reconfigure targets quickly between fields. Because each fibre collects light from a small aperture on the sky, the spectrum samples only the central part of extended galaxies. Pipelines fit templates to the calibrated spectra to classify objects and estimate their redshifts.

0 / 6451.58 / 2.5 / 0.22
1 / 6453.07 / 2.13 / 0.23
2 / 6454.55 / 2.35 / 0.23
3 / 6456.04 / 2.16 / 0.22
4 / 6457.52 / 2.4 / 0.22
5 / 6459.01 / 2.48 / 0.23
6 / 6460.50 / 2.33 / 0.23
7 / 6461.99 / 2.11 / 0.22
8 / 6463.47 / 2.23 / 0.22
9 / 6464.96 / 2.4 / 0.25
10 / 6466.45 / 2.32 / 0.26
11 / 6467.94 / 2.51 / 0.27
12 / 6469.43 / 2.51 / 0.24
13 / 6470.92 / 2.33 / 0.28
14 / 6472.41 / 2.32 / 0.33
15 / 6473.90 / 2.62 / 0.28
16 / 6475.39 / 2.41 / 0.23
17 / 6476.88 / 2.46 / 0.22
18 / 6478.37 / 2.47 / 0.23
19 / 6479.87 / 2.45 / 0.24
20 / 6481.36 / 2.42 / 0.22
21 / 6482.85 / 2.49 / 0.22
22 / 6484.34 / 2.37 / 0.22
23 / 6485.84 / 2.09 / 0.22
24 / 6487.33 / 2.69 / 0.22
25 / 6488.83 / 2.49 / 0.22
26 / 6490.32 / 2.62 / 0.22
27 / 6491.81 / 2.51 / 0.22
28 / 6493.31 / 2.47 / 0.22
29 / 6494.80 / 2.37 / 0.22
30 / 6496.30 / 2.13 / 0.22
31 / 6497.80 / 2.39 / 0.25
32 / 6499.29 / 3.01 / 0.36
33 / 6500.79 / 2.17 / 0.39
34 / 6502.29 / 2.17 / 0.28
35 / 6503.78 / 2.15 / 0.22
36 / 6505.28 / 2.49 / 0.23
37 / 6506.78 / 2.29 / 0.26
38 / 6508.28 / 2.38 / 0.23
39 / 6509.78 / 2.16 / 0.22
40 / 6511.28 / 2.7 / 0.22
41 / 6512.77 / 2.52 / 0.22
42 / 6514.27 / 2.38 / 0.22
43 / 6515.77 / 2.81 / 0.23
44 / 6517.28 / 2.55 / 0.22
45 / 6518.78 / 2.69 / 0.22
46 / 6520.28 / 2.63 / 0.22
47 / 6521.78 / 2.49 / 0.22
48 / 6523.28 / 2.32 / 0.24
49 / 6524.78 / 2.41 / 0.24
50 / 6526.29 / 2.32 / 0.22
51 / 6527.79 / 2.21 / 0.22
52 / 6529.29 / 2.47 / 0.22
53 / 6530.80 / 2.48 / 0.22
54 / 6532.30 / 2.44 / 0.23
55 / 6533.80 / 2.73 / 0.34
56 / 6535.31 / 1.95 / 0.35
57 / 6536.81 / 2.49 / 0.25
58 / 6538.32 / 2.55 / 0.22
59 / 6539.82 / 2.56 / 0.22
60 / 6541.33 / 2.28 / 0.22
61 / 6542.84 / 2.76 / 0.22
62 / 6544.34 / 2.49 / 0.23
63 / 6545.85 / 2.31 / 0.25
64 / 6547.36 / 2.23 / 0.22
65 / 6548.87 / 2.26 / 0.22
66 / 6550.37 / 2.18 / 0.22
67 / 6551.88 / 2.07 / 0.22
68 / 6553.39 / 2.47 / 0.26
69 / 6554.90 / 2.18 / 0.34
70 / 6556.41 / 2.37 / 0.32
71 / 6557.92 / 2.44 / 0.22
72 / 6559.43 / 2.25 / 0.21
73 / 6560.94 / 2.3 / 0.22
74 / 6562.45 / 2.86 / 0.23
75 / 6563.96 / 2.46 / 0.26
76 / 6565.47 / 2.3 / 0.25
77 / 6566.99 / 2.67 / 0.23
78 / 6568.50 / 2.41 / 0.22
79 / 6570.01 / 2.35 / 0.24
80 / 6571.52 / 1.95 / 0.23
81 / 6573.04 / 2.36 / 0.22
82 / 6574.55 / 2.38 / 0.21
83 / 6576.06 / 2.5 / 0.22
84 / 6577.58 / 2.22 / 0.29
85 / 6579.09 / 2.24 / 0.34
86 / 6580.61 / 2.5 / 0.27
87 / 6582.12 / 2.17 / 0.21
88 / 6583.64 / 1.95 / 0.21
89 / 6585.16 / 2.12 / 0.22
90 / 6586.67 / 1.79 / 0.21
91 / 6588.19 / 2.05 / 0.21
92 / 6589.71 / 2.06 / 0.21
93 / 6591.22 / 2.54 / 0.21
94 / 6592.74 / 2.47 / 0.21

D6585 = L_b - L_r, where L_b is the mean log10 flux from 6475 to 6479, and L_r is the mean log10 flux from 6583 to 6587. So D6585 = 0.10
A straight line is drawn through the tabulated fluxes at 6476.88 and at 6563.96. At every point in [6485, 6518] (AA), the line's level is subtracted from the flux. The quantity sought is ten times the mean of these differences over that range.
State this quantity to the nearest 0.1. -0.3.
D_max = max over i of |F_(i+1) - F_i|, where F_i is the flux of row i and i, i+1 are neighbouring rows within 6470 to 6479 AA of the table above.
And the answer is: 0.30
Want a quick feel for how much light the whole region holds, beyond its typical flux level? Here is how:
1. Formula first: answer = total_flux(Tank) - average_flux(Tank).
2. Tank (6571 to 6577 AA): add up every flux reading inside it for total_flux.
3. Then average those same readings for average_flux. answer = 6.9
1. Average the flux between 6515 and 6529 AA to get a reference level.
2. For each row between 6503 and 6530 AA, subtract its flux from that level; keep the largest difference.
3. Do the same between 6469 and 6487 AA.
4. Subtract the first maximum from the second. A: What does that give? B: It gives 0.06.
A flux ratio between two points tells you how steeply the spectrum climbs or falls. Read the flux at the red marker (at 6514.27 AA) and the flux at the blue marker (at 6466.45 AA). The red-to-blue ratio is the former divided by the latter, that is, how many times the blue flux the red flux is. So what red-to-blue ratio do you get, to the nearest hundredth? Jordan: 1.03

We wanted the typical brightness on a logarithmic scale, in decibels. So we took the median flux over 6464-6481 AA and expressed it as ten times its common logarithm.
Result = 3.89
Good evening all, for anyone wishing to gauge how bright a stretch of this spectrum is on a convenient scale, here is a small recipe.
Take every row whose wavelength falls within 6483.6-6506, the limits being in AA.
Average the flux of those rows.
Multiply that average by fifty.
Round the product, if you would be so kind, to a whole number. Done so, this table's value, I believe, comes 120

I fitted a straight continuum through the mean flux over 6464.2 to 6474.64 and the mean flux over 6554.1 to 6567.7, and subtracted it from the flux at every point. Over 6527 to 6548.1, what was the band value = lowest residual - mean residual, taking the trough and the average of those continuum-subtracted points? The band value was -0.48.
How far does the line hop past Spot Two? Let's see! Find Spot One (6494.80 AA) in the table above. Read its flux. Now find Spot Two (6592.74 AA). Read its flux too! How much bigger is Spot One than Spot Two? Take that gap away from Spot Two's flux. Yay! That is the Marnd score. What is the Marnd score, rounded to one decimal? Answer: 2.6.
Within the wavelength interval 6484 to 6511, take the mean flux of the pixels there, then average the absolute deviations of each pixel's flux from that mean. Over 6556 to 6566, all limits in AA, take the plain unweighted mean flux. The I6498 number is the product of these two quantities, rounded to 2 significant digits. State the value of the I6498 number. 0.43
